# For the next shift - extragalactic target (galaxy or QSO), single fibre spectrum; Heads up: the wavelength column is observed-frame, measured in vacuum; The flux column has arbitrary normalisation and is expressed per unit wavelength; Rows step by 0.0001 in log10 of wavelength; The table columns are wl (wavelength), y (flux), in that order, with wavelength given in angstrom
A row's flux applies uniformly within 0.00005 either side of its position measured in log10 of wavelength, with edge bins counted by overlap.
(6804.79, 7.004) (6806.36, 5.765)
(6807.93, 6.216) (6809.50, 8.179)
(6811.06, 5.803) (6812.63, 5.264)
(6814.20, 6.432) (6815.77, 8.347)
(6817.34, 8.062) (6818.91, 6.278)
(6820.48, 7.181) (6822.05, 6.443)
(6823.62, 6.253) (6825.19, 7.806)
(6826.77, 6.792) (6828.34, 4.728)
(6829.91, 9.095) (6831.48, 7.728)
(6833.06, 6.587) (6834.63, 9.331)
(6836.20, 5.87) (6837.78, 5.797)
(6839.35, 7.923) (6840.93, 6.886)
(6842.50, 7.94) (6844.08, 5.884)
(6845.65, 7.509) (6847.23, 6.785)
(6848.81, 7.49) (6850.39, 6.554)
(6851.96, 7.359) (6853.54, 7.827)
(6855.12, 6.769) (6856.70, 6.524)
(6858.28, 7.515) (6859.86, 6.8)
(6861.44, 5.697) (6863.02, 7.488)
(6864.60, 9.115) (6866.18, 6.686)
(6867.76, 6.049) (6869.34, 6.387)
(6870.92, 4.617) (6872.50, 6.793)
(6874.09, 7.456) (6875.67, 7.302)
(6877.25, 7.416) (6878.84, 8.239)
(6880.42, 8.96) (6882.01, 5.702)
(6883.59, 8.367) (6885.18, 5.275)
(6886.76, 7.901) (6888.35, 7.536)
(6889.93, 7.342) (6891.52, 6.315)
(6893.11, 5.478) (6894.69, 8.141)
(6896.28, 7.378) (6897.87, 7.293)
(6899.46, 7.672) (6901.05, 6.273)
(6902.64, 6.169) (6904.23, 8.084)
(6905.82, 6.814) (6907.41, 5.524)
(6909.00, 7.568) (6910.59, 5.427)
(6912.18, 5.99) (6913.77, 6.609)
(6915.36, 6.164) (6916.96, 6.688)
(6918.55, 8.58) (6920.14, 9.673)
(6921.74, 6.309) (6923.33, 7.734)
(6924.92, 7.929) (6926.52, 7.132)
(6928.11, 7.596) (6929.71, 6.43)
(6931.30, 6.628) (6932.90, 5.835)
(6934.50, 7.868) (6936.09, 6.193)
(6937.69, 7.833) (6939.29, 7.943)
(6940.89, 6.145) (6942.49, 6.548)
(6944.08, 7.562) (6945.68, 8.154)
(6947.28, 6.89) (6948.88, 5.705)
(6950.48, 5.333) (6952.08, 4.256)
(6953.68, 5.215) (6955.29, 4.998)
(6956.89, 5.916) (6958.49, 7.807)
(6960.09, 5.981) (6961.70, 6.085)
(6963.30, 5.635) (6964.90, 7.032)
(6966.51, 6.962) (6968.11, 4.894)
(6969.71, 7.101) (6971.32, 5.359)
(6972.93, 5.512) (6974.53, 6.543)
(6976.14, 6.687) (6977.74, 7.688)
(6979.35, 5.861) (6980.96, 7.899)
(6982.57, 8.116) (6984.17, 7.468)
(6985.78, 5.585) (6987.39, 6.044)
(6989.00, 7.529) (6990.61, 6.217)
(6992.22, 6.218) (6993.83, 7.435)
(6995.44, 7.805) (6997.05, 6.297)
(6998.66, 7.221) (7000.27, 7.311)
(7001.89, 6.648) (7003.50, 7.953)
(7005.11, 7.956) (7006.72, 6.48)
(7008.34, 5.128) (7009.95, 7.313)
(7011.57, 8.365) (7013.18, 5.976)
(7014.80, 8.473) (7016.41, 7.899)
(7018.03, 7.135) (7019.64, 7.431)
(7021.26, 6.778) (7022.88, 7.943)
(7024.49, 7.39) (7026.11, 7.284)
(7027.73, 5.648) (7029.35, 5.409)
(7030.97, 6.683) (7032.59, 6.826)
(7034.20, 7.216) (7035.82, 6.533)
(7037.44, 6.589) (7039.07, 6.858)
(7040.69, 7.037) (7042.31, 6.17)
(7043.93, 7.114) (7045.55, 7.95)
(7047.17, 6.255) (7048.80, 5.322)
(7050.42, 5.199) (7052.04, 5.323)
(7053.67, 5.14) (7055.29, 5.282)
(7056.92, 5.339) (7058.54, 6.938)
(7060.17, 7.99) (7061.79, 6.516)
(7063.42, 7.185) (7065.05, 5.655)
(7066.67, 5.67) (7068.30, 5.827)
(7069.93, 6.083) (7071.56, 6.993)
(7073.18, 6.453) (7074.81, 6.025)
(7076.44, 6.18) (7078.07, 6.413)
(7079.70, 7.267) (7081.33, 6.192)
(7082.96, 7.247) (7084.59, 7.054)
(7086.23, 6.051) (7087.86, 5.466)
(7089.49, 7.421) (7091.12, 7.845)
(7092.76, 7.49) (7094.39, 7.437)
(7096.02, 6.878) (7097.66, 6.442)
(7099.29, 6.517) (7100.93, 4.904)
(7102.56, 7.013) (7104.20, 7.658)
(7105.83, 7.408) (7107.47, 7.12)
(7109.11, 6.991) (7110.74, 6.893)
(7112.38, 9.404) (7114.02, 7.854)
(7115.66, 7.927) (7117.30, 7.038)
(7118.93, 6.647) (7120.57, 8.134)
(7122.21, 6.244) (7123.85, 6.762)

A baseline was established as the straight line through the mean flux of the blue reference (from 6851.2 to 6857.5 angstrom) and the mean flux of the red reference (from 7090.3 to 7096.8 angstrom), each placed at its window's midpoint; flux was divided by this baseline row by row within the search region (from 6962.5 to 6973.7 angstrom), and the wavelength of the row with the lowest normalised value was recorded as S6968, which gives 6968.11 angstrom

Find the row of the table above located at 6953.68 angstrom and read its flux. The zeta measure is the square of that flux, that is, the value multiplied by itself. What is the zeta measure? 27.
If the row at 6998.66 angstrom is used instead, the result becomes 52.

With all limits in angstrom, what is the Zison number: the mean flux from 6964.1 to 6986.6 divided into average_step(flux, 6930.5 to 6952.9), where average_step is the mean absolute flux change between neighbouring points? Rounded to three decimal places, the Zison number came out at 0.162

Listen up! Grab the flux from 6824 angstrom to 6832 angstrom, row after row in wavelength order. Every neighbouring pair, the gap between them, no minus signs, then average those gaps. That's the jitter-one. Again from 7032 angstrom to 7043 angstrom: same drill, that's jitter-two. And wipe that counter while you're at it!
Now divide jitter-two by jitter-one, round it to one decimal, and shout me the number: 0.2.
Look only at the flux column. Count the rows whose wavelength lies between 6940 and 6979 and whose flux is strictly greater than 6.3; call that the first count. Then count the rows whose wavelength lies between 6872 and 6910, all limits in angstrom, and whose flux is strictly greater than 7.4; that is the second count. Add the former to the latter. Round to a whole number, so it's 22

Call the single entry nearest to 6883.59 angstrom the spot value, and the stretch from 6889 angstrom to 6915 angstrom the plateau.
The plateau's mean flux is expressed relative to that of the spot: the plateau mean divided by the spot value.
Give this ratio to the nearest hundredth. 0.81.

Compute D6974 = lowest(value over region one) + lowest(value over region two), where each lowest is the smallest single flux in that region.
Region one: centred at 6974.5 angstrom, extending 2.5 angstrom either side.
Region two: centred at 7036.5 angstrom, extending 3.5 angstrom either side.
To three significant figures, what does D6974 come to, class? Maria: 12.0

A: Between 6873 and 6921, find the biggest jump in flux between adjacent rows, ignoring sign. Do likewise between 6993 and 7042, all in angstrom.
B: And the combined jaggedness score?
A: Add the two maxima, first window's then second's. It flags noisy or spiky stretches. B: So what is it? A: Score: 5.8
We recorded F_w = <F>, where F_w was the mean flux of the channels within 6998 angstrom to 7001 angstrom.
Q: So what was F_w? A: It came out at 7.3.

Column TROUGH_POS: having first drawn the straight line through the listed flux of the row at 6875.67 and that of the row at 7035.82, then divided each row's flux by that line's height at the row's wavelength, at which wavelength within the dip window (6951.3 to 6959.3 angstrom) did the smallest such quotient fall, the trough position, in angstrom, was 6952.08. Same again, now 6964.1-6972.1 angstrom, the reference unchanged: 6968.11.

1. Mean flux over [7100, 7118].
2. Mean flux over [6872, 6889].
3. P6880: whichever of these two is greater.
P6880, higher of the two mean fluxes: 7.36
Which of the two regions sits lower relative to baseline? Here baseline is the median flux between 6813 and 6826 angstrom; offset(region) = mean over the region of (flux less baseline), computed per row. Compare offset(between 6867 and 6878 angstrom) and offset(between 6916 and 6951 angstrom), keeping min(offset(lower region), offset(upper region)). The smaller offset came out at -0.24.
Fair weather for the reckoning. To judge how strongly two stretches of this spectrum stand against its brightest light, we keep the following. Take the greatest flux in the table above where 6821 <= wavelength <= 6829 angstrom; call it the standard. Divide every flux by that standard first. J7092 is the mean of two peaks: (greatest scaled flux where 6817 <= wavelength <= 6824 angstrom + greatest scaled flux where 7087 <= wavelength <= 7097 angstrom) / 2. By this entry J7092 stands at 1.02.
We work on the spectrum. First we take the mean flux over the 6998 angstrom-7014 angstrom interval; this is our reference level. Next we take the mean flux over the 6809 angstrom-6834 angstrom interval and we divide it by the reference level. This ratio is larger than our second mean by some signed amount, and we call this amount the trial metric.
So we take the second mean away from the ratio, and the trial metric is -5.95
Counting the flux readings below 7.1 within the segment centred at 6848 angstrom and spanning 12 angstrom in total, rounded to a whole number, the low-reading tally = 3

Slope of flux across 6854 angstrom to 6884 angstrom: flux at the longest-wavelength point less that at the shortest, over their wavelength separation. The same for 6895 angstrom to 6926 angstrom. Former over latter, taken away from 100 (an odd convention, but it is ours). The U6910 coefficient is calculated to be 97.1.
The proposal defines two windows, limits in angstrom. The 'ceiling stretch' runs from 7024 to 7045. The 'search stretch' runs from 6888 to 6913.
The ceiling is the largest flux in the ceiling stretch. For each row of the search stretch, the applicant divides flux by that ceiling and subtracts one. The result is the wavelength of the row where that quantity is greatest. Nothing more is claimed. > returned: 6894.69 angstrom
